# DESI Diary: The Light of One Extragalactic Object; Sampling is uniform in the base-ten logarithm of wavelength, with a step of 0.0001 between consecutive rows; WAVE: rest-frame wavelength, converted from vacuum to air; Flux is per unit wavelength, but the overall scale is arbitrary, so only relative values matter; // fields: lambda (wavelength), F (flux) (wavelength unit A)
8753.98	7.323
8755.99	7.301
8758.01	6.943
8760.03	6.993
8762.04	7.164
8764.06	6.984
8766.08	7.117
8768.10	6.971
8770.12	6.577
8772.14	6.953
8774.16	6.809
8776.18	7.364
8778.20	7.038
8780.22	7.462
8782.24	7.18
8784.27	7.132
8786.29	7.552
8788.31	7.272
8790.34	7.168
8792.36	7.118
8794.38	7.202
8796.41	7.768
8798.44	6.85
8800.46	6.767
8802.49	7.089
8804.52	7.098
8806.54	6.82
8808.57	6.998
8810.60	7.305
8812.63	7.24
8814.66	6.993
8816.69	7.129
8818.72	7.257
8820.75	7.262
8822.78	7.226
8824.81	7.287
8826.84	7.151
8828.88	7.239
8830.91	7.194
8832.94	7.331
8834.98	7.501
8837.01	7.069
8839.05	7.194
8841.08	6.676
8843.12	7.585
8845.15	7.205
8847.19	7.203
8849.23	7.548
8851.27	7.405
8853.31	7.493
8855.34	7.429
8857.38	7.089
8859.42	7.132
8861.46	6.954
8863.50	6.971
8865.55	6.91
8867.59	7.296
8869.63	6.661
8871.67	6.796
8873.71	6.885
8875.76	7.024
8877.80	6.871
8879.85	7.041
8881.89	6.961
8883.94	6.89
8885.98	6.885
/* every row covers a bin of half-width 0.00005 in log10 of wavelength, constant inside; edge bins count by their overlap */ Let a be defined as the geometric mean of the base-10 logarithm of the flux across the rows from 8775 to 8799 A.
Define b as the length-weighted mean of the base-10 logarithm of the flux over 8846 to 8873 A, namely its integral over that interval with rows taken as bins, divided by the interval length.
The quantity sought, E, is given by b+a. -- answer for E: 1.71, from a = 0.861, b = 0.854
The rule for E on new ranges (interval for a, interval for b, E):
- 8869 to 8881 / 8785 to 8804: 1.69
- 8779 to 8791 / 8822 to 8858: 1.72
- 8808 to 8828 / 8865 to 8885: 1.70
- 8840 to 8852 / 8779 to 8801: 1.72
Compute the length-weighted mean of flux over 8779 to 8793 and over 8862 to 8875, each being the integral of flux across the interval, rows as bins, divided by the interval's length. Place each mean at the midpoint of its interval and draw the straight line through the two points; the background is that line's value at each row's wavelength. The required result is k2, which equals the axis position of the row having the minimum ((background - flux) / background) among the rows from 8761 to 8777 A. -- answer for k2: 8776.18 A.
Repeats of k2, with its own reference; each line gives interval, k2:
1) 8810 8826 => 8824.81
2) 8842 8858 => 8843.12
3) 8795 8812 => 8796.41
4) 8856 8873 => 8867.59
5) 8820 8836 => 8834.98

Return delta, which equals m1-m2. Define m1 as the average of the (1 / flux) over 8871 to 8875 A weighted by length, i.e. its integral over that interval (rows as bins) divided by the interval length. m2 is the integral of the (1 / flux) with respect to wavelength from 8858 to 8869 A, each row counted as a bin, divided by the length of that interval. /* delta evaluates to 0.004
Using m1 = 0.146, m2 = 0.142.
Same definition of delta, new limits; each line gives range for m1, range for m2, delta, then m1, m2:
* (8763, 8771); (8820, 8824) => 0.006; 0.145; 0.138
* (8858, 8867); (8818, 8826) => 0.005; 0.143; 0.138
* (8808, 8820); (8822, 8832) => 0.001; 0.140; 0.139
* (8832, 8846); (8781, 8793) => 0.001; 0.139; 0.138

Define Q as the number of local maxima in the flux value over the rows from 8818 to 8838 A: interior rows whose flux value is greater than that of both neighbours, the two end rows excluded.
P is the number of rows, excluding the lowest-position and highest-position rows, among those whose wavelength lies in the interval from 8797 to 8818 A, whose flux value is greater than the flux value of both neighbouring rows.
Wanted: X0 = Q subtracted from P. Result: -2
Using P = 2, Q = 4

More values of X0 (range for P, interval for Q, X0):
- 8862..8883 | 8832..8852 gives -1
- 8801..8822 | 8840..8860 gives -1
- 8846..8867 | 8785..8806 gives 3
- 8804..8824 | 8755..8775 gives -1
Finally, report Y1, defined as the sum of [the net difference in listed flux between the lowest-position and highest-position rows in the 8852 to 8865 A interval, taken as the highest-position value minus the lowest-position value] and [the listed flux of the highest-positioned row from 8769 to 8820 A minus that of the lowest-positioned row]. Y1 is 0.16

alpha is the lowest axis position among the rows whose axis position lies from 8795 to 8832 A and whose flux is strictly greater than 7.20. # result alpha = 8796.41 A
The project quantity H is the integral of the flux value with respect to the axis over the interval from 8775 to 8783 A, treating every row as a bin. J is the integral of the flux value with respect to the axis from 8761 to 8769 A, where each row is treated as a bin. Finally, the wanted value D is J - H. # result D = -2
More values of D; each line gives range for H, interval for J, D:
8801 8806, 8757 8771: 62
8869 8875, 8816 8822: 3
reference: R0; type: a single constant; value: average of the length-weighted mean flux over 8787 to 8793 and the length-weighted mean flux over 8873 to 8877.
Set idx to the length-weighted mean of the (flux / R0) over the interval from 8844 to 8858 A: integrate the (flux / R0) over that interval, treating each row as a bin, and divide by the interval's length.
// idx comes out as 1.04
